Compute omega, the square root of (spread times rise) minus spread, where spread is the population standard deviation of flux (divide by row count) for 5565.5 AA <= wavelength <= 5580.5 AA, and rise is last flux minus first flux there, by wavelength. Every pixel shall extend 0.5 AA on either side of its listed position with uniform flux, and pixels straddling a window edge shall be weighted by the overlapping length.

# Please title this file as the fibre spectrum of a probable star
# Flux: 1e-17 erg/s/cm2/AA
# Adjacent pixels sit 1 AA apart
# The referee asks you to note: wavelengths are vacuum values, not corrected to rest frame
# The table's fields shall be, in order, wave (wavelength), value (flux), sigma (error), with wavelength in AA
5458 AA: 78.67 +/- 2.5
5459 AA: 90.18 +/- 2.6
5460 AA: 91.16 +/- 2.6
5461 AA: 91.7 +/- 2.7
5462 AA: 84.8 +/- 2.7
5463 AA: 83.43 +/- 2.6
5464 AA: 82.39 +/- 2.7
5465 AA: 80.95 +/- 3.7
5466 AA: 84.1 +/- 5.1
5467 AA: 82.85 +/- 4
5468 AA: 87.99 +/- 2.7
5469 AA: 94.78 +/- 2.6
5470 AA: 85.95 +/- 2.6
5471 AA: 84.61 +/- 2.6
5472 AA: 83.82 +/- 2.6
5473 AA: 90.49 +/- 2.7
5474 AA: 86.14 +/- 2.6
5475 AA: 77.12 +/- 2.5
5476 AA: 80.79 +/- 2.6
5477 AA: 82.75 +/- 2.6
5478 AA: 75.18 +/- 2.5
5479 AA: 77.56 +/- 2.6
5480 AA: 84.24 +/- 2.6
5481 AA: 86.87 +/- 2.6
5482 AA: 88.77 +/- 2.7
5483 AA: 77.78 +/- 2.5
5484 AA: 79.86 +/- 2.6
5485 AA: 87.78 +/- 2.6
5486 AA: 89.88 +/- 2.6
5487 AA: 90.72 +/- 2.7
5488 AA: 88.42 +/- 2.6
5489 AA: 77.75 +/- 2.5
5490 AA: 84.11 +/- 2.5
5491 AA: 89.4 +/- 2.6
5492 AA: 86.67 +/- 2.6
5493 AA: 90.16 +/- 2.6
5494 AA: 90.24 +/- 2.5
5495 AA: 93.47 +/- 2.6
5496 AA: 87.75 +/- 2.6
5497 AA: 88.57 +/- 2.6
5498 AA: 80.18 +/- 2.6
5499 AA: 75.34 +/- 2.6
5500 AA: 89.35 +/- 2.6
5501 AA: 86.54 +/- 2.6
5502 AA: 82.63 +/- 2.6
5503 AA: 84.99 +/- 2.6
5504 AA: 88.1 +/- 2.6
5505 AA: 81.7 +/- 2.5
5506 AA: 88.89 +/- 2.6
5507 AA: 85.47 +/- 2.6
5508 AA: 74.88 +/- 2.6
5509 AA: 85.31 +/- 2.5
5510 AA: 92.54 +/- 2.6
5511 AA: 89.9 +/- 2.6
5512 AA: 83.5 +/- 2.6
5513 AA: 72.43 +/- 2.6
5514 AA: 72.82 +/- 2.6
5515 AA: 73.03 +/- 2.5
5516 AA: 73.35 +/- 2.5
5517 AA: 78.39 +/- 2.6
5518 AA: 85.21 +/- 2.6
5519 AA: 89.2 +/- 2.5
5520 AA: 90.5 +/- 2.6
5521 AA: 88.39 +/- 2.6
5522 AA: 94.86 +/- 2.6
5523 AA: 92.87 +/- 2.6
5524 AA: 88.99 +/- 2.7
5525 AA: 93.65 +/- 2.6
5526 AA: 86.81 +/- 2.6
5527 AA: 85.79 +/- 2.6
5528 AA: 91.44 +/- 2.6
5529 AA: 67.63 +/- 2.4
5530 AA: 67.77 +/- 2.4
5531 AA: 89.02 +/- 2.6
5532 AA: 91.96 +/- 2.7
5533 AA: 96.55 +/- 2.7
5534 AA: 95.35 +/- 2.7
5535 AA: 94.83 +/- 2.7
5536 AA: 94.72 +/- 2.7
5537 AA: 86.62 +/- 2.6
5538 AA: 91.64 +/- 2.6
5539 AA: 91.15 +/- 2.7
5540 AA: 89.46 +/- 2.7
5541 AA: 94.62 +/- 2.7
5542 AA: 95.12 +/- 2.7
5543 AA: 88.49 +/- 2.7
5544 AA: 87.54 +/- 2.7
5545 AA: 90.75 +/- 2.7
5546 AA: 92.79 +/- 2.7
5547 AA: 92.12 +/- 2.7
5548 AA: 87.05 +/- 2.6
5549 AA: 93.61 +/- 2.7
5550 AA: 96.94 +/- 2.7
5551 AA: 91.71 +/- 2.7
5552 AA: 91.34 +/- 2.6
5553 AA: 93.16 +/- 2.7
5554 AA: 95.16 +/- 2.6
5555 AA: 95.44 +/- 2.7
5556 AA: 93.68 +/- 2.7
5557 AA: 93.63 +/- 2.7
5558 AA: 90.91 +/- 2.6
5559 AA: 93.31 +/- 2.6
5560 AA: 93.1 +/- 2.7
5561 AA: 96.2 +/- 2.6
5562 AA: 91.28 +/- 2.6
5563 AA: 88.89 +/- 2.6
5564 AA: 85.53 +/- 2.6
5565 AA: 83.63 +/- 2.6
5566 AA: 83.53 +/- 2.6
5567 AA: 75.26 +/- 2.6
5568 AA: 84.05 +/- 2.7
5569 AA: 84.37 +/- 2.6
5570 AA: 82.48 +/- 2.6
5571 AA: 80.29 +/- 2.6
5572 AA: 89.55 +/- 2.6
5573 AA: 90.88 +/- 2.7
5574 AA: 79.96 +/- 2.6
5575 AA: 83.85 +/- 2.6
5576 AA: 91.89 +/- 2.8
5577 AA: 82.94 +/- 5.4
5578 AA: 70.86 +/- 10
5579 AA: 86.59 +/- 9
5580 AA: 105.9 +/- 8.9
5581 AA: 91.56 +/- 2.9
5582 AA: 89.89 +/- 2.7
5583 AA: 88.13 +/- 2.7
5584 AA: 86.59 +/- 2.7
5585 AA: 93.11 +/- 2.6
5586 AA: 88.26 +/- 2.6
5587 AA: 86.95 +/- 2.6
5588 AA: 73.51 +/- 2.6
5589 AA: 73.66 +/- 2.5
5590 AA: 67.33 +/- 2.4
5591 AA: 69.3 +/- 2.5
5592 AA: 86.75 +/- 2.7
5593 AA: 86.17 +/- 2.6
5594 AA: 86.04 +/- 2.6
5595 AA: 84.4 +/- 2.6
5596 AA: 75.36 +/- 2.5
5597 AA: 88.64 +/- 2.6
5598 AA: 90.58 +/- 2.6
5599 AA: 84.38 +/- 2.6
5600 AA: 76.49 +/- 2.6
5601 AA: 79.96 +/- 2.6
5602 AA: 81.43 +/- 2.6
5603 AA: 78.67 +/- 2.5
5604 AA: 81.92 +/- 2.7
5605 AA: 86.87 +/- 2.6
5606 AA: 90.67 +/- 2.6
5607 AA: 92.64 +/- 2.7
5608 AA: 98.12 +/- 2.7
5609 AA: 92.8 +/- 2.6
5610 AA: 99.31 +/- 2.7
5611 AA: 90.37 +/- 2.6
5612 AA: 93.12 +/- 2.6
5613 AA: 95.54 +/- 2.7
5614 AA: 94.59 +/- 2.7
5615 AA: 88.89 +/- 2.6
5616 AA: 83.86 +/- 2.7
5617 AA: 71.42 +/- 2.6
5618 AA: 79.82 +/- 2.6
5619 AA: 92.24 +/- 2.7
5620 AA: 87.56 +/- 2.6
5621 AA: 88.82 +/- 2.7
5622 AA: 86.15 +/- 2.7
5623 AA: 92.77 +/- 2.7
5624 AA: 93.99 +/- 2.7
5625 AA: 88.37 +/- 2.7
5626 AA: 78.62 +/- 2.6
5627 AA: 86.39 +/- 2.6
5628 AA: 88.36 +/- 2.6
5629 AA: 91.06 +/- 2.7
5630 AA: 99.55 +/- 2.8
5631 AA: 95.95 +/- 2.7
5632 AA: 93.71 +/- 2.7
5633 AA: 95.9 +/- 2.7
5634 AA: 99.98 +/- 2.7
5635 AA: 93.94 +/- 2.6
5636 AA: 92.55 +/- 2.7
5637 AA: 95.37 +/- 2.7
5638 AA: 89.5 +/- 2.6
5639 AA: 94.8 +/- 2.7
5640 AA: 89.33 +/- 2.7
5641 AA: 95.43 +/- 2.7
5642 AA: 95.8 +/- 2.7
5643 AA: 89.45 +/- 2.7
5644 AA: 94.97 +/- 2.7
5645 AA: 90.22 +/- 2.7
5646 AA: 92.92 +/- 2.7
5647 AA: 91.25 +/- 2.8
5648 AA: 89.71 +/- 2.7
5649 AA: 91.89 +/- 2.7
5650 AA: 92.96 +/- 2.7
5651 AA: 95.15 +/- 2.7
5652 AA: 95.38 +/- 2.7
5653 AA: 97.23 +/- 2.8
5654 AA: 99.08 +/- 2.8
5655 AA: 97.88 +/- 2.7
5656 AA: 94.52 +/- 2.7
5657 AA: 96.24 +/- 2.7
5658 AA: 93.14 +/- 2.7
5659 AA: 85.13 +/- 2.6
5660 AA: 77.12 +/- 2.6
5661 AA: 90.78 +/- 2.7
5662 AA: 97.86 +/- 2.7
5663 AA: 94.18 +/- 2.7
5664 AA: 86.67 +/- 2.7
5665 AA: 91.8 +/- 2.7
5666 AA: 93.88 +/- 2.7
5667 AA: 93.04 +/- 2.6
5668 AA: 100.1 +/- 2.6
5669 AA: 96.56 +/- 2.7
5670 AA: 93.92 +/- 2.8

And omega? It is 5.4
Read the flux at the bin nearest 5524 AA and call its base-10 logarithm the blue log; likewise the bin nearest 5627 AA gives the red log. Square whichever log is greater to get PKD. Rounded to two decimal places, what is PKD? 3.80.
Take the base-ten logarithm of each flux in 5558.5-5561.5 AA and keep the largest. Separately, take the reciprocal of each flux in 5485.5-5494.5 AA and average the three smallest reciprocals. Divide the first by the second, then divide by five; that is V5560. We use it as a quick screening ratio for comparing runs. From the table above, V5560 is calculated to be 35.8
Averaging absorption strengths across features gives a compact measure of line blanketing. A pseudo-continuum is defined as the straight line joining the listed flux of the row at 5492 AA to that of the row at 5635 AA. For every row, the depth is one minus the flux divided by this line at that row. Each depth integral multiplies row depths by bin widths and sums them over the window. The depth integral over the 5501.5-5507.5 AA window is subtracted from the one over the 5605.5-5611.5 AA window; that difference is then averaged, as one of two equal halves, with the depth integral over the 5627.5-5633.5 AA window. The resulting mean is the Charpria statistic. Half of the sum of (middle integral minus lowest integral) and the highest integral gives -0.1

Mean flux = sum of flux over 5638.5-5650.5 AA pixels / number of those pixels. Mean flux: 92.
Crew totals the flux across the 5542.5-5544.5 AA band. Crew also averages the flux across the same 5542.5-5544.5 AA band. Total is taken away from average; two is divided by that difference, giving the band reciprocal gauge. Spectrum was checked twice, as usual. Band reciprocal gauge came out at -0.0227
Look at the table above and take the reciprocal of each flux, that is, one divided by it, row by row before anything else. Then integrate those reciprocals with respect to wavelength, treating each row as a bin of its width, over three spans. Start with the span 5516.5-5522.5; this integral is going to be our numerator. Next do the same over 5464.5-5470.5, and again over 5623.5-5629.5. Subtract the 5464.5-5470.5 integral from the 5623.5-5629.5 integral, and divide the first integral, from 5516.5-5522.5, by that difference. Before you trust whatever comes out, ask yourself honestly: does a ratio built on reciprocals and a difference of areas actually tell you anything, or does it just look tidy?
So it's -52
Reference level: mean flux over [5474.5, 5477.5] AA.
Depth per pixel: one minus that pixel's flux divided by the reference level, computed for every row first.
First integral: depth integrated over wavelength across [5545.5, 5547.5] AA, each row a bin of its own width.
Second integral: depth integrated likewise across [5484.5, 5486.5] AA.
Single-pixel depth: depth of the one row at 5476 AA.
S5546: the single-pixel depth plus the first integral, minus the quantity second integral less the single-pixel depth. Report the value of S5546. -0.10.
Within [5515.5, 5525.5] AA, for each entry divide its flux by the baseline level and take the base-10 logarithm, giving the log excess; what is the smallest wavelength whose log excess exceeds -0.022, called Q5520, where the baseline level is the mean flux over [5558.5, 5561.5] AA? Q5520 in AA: 5520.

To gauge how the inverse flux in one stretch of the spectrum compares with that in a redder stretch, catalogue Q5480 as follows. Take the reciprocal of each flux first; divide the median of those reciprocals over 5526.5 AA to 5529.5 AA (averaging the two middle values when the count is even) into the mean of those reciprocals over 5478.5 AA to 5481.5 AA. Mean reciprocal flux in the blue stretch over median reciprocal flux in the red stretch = 1.04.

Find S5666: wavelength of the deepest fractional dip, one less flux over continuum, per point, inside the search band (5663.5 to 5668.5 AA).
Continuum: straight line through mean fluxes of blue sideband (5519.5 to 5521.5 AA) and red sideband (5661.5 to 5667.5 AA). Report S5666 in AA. 5664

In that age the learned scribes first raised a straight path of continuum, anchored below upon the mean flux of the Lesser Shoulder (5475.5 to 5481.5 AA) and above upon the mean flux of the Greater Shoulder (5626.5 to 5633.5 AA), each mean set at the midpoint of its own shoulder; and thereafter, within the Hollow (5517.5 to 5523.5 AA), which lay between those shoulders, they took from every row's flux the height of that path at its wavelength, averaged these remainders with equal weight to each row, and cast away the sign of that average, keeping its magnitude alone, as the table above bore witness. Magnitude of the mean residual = 6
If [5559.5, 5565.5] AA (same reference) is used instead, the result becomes 2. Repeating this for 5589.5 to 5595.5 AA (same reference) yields 10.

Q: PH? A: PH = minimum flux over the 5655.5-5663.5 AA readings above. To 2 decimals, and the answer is 77.12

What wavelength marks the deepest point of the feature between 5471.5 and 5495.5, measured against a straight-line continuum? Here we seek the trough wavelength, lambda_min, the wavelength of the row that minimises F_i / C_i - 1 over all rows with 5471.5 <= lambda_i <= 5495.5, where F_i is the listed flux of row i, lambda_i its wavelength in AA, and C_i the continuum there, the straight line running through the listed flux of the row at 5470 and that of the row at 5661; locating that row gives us 5478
